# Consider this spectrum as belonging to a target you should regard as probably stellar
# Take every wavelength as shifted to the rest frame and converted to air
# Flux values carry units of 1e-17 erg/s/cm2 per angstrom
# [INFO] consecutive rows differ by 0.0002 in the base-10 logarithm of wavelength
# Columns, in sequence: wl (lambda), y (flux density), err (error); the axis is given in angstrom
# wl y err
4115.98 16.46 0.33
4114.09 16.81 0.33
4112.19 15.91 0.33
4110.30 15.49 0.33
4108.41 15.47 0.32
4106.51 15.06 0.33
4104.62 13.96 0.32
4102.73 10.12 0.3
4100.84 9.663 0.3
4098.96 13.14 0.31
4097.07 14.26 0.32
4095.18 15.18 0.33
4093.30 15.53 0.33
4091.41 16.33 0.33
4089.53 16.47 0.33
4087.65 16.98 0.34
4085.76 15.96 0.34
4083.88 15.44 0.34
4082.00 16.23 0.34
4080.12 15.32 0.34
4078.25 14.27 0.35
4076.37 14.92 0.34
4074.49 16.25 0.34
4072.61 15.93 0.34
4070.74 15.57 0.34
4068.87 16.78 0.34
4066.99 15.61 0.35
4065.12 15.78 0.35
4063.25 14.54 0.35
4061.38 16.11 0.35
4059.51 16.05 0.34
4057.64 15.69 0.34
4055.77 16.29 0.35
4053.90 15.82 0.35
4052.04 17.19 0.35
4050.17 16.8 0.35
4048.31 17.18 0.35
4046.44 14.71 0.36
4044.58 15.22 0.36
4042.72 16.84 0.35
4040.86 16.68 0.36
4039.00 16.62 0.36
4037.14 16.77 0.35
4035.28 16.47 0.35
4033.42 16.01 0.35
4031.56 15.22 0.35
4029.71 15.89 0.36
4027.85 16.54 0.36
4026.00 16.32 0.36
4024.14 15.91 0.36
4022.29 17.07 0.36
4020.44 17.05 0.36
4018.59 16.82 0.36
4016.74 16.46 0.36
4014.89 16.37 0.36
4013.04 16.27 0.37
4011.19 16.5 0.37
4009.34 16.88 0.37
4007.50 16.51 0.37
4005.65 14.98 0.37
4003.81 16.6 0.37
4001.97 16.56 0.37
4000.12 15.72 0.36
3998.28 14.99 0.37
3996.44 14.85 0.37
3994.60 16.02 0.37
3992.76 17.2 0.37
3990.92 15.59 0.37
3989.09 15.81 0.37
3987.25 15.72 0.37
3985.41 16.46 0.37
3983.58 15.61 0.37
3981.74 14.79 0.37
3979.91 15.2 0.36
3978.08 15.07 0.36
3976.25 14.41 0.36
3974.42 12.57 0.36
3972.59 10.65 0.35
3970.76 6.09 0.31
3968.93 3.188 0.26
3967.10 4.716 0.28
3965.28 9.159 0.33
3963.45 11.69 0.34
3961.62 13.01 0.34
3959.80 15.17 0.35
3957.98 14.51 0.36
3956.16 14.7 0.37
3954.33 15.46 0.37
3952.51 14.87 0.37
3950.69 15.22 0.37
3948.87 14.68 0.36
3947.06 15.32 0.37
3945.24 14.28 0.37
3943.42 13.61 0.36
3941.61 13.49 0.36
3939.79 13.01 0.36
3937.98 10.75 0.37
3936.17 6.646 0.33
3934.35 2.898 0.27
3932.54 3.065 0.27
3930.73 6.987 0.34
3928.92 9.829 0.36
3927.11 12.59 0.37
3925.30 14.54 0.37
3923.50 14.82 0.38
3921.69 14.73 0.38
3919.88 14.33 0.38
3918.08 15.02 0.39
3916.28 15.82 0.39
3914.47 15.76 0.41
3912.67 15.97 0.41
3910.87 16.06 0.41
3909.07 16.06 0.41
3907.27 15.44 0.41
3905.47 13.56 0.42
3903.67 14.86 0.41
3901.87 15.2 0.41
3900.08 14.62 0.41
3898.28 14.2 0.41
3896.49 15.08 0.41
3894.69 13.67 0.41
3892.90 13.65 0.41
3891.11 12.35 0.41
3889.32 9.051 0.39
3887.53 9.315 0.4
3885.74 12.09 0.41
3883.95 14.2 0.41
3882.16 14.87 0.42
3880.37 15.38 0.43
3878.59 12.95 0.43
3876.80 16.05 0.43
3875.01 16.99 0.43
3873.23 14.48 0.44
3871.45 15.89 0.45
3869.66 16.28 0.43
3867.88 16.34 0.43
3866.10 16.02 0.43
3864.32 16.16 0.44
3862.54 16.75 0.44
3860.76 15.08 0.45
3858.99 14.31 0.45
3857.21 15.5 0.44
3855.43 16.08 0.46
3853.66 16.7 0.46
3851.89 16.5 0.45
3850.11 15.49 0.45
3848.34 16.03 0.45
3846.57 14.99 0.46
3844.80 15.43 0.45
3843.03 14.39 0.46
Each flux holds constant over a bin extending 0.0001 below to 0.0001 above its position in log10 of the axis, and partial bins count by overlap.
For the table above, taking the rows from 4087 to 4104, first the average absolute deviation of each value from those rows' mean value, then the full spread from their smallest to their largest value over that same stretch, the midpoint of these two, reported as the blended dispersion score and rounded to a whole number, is 5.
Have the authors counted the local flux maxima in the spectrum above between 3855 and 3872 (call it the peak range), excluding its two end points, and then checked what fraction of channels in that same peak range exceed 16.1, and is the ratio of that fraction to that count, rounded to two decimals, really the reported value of 0.20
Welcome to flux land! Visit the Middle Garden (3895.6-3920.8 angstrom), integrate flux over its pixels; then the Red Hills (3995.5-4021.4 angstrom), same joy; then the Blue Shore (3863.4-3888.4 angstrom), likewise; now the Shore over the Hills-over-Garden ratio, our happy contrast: 337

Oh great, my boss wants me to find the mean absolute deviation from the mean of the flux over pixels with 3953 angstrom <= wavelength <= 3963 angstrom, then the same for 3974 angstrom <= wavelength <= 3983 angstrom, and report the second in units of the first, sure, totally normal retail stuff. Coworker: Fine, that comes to 1.1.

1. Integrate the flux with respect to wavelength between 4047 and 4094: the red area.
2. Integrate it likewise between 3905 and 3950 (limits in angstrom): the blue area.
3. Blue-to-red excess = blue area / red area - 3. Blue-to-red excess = -2.23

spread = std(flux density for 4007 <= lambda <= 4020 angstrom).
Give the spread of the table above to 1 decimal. 0.2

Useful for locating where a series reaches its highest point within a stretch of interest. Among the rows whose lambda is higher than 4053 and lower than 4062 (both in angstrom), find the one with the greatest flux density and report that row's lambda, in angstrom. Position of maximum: 4055.77 angstrom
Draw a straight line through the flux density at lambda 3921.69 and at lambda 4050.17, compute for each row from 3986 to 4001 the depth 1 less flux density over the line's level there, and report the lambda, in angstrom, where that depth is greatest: 3996.44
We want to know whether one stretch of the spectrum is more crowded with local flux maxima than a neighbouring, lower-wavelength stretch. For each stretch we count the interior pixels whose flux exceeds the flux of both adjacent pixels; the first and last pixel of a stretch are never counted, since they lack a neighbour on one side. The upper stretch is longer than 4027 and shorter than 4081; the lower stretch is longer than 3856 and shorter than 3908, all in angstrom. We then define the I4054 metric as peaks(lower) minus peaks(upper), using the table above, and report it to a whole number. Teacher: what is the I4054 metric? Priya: -3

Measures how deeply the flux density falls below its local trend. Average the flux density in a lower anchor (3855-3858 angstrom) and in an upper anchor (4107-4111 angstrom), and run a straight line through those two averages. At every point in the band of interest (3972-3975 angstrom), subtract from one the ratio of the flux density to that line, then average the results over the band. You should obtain 0.26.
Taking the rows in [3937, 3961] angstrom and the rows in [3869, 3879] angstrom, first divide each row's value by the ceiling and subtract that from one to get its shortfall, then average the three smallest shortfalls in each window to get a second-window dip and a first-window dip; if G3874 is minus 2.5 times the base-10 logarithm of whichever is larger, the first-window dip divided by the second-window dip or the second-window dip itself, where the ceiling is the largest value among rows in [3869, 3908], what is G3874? 1.2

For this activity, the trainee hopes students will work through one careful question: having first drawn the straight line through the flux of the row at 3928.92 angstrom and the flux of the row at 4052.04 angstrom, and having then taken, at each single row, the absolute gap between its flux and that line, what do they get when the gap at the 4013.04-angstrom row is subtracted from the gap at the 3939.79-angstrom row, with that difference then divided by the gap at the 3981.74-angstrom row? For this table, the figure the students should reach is 0.62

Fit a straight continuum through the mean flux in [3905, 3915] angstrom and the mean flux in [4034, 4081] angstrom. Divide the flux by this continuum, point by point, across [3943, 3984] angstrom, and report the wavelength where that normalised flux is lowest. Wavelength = 3968.93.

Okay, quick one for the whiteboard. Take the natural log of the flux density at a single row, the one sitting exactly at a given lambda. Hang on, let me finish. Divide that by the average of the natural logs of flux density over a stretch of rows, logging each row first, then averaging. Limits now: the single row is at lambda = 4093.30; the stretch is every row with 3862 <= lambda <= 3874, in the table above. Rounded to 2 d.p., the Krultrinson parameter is 0.99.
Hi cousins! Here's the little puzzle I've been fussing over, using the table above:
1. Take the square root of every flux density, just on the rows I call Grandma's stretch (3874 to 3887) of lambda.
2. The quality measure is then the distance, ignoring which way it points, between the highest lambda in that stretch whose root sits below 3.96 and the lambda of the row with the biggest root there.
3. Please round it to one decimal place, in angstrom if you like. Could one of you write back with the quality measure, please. 10.7 angstrom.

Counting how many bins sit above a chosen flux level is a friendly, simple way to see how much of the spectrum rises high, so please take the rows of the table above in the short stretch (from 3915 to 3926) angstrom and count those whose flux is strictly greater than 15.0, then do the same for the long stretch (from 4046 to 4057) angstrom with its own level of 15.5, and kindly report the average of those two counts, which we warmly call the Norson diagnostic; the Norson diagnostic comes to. 3.5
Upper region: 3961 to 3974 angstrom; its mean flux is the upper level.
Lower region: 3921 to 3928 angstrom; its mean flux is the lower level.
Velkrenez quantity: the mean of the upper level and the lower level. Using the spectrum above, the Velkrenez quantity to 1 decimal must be 11.3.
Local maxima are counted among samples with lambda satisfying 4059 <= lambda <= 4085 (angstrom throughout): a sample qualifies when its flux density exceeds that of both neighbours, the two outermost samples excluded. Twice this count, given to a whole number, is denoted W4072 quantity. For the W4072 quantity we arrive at 10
